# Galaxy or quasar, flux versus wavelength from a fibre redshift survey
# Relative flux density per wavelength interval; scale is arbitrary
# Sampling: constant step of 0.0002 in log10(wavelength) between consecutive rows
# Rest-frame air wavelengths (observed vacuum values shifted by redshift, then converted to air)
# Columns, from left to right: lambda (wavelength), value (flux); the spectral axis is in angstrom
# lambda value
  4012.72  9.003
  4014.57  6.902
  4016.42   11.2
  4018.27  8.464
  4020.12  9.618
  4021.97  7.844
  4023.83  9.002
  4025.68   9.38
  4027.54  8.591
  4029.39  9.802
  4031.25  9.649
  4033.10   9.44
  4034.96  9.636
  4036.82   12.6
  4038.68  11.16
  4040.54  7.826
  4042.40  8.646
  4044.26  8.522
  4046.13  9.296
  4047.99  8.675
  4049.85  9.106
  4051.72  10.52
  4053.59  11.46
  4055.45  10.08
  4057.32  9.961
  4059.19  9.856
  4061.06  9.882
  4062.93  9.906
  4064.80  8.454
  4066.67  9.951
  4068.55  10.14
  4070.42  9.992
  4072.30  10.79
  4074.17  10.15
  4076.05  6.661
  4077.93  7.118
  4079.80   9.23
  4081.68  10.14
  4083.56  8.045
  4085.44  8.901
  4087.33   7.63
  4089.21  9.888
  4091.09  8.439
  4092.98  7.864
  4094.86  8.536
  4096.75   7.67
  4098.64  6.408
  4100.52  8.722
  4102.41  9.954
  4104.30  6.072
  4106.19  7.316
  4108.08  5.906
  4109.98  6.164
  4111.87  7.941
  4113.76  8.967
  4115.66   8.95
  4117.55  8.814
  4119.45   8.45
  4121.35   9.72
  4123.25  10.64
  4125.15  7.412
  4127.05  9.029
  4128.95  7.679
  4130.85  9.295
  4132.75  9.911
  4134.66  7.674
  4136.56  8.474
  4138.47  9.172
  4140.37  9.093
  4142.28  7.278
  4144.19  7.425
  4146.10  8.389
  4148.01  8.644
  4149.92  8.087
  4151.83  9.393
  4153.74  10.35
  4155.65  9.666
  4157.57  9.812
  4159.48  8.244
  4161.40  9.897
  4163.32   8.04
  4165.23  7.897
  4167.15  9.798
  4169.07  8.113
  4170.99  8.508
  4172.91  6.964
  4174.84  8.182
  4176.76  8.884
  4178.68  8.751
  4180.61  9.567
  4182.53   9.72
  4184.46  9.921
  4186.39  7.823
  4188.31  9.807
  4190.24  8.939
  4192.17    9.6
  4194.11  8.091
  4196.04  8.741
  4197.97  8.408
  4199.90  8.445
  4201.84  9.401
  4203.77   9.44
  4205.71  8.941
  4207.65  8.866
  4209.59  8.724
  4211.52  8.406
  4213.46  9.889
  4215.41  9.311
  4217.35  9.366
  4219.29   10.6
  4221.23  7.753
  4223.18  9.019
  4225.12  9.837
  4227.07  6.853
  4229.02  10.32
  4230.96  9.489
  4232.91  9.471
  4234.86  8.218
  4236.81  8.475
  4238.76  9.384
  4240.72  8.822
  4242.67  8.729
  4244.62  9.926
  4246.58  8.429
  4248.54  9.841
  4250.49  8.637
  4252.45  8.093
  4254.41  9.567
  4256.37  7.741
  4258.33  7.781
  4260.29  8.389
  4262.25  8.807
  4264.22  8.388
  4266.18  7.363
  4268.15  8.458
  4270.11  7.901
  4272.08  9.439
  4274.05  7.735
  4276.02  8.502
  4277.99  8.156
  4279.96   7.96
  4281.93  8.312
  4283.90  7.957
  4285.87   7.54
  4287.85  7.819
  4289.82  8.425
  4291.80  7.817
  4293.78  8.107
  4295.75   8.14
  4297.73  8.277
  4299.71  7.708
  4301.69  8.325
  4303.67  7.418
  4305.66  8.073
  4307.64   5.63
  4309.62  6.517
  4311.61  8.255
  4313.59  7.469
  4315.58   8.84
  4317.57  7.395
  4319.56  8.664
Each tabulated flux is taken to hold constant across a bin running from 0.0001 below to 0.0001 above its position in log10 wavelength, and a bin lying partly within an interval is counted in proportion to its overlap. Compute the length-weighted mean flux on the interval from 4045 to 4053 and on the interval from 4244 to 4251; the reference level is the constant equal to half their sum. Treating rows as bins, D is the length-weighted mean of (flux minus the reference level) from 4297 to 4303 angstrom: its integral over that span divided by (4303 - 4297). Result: -1.3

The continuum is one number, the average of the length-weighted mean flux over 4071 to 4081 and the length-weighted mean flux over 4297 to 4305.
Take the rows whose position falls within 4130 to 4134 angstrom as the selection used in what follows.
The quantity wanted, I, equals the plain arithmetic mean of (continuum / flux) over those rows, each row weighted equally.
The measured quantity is 0.88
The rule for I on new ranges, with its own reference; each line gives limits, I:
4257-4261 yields 1.04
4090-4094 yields 1.03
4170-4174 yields 1.10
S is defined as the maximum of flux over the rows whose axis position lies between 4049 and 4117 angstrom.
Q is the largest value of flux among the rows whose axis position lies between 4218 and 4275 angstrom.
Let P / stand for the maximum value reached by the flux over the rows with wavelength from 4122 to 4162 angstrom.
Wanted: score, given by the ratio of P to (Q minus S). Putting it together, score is -12.4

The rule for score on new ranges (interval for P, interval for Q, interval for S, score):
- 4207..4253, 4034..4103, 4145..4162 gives 4.7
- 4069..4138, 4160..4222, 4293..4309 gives 4.7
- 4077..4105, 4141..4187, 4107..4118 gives 7.3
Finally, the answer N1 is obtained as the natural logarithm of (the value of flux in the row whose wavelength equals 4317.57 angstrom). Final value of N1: 2.00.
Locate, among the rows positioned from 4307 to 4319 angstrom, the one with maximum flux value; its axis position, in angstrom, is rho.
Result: 4315.58 angstrom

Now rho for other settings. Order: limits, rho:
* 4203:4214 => 4213.46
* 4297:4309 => 4301.69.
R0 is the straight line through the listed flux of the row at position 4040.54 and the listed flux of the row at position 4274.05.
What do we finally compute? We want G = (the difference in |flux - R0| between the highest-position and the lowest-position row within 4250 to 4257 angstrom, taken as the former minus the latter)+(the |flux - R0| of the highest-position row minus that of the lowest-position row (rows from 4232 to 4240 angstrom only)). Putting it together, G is -1.0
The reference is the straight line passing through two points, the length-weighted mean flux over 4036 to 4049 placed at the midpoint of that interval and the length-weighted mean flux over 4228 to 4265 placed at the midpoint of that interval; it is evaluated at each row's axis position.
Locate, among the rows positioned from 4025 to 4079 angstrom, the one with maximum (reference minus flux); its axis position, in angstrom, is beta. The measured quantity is 4076.05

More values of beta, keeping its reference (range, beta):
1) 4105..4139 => 4108.08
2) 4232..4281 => 4266.18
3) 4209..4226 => 4221.23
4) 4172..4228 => 4172.91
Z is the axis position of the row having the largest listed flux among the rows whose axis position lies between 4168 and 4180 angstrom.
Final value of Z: 4176.76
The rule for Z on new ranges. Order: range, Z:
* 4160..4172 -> 4161.40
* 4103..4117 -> 4113.76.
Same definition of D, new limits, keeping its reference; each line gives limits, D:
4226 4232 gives -0.4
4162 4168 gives -0.7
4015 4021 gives 0.2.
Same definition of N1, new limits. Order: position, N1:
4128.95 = 2.04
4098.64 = 1.86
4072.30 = 2.38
